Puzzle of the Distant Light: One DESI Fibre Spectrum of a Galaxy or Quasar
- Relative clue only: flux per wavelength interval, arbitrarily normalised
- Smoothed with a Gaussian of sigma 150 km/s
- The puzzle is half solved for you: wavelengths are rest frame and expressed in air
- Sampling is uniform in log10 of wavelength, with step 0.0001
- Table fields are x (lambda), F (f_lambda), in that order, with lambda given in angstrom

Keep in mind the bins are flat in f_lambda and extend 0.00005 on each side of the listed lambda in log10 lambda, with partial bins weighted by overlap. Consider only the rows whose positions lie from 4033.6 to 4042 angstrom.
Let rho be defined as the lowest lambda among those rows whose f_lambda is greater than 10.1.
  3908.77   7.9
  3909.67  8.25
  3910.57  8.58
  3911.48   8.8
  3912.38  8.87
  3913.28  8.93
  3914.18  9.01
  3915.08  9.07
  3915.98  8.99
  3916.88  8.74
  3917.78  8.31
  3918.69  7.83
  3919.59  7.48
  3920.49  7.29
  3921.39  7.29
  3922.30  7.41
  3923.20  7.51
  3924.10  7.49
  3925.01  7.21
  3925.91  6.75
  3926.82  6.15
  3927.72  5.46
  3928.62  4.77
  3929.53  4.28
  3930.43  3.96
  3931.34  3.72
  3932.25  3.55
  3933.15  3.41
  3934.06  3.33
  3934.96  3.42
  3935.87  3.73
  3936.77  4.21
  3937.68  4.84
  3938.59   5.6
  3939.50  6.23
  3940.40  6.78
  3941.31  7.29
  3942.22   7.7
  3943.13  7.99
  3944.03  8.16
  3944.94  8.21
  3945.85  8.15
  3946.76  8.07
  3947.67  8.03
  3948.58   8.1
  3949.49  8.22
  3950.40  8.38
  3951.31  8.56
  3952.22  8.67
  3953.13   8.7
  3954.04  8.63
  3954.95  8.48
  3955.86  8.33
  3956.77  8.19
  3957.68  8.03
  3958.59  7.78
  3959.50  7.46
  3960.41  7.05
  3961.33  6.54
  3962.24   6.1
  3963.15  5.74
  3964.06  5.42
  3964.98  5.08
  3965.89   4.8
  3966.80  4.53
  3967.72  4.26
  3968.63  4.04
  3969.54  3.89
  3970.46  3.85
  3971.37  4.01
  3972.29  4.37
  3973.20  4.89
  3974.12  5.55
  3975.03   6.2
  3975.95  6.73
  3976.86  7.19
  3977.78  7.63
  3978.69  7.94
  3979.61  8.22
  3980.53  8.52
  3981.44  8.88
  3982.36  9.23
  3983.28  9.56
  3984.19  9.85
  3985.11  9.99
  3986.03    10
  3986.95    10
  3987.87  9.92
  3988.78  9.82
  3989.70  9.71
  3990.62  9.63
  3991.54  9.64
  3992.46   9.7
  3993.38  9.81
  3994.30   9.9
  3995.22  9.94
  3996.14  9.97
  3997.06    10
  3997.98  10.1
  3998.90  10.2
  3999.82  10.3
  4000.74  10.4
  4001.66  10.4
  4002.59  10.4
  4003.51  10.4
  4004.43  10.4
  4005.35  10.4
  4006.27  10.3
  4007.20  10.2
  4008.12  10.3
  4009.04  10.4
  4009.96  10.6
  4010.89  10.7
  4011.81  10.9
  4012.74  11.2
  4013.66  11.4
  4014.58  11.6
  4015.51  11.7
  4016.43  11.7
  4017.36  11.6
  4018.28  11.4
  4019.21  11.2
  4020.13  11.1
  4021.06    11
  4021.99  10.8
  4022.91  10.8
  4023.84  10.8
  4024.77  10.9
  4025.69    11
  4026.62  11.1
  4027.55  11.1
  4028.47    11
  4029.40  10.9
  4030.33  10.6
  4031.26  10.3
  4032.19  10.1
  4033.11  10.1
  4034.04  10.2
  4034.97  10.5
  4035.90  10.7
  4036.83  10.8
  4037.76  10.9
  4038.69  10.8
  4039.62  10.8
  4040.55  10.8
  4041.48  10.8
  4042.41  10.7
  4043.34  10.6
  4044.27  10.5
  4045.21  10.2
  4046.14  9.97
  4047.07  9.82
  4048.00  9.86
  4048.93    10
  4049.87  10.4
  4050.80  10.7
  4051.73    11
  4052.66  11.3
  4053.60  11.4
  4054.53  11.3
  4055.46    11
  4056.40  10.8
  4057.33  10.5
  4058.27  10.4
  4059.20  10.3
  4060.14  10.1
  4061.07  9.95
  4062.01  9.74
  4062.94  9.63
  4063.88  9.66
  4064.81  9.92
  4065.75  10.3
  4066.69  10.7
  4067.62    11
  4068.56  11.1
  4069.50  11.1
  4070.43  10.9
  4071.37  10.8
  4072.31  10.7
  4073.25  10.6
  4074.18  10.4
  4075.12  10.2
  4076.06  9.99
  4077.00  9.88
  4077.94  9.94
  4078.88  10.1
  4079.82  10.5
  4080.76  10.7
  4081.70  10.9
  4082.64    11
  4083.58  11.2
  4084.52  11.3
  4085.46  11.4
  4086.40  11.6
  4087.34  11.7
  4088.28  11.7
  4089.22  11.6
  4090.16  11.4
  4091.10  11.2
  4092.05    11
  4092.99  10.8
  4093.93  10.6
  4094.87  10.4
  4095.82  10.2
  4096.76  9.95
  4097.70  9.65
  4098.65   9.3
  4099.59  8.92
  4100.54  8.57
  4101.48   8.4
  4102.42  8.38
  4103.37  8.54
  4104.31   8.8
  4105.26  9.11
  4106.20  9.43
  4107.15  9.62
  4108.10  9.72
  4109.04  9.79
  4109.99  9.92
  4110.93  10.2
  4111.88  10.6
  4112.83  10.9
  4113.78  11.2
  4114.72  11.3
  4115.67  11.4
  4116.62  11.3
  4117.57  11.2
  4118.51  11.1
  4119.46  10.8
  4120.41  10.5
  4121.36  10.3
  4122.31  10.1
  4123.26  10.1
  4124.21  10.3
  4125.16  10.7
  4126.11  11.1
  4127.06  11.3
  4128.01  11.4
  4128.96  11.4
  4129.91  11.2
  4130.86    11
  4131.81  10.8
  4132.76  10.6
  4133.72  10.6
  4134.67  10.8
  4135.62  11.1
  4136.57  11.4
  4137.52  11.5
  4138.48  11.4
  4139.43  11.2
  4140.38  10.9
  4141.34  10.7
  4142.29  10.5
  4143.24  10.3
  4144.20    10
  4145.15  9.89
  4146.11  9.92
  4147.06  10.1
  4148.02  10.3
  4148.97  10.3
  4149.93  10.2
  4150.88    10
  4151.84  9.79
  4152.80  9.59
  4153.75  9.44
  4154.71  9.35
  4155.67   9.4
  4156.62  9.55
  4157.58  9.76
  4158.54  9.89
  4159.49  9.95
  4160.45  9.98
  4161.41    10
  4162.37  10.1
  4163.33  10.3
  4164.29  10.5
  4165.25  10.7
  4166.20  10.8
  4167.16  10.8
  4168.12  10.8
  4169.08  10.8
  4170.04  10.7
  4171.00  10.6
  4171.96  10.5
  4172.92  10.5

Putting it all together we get 4034.04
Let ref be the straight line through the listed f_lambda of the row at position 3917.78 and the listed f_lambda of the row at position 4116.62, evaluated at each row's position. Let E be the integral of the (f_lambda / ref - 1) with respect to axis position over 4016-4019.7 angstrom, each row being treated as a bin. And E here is 0.6 angstrom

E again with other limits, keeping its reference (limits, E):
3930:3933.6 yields -2.1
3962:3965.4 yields -1.3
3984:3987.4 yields 0.2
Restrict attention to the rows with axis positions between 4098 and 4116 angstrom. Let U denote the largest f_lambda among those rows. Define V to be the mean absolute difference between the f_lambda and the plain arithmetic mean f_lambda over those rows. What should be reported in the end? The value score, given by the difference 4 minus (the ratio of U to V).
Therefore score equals -9.8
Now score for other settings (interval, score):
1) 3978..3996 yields -16.4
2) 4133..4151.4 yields -21.2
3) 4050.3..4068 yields -19.5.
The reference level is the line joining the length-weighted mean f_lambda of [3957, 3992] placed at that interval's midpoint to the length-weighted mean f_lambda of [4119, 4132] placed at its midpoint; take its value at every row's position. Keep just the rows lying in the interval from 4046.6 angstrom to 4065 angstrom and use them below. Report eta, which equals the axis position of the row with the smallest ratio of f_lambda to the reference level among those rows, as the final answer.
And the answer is 4062.94 angstrom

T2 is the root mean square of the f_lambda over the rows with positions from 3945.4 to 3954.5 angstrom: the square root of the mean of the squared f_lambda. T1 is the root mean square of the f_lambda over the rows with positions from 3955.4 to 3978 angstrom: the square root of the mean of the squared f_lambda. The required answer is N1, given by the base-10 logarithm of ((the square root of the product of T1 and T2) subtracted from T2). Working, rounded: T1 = 6.1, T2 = 8.4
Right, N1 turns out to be 0.09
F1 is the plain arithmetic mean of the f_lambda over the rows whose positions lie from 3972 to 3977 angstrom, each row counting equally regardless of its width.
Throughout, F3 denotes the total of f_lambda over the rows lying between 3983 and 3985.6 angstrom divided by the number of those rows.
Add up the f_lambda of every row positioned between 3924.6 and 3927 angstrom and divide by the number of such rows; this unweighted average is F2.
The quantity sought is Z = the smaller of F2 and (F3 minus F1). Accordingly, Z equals 4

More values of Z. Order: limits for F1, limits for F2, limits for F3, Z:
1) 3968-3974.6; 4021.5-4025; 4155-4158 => 5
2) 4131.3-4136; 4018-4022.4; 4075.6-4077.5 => -1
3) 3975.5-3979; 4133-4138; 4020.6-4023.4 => 3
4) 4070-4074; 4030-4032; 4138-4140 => 1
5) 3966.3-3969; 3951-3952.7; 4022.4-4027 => 7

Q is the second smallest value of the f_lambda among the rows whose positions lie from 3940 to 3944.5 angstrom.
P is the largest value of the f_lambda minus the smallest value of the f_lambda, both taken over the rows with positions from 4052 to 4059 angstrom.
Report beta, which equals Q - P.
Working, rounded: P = 1.0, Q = 7.29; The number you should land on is 6.3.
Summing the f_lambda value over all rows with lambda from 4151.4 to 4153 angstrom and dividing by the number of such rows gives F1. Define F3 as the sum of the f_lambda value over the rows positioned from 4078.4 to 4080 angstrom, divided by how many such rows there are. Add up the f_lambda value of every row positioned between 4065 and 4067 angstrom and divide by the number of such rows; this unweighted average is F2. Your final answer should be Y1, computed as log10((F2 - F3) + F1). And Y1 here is 1.00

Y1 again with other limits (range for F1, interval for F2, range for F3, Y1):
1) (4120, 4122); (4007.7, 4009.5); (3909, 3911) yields 1.09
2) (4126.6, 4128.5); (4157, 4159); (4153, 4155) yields 1.07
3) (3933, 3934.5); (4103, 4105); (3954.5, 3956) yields 0.56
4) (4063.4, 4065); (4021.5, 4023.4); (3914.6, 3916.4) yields 1.06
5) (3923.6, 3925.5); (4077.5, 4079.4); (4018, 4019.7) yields 0.78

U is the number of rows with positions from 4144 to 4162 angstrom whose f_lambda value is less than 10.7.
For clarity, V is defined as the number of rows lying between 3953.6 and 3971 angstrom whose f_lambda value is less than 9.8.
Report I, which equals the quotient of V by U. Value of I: 1.0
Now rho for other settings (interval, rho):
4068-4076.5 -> 4068.56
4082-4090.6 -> 4082.64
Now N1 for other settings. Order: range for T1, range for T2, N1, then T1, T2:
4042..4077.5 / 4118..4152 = -1.00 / 10.5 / 10.7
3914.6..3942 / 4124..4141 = 0.43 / 6.3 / 11.0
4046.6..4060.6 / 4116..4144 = -0.84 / 10.6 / 10.9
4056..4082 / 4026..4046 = -0.90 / 10.4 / 10.6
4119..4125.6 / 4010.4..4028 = -0.41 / 10.4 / 11.2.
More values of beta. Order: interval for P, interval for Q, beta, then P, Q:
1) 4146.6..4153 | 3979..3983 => 7.8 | 0.7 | 8.52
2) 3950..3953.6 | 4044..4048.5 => 9.5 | 0.3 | 9.86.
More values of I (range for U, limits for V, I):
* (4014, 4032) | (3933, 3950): 9.5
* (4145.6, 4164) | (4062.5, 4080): 0.1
